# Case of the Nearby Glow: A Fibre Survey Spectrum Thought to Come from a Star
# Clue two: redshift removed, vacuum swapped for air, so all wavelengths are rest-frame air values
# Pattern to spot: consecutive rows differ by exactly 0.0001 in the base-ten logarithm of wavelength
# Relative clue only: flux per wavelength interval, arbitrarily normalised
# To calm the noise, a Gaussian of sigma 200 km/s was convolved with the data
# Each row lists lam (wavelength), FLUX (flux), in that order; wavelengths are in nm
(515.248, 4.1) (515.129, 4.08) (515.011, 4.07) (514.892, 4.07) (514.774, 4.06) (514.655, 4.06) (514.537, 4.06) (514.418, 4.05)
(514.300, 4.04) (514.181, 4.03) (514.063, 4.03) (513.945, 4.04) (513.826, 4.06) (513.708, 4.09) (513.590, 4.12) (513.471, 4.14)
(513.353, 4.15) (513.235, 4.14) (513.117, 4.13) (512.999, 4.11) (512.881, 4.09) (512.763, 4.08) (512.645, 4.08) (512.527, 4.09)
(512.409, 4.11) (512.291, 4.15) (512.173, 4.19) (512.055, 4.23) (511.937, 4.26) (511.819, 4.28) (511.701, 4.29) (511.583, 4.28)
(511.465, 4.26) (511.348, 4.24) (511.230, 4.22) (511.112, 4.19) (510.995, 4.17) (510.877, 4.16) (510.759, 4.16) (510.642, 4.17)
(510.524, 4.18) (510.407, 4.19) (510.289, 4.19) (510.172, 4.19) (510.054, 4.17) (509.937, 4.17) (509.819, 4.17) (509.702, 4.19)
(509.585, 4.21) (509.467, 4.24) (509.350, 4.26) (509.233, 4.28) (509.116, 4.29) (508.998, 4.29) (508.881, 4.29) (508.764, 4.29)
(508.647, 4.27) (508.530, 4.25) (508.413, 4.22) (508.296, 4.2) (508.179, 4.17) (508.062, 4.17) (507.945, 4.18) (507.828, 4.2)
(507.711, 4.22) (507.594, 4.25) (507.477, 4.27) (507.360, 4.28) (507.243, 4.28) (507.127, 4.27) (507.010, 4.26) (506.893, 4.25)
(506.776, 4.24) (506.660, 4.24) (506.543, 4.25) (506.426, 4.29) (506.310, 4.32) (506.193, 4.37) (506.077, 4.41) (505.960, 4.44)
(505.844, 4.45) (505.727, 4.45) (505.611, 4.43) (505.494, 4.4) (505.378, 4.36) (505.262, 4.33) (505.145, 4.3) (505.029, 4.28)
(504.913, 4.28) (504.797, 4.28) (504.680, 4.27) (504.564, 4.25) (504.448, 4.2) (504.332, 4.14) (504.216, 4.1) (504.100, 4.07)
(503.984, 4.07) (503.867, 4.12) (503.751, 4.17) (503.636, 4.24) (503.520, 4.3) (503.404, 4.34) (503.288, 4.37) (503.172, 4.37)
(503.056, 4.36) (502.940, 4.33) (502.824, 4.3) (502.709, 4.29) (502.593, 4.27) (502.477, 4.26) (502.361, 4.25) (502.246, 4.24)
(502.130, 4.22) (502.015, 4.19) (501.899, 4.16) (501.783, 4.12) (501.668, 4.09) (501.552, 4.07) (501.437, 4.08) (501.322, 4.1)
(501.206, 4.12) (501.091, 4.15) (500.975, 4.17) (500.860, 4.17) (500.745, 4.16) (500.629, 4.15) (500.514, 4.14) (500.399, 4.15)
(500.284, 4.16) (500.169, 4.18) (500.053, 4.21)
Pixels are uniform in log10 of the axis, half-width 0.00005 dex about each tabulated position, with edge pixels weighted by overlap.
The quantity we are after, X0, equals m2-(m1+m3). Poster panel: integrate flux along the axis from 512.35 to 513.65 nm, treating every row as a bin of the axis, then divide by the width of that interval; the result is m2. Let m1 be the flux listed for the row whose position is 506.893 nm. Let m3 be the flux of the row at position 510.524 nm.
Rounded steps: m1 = 4.25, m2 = 4.11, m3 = 4.18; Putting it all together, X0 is -4.32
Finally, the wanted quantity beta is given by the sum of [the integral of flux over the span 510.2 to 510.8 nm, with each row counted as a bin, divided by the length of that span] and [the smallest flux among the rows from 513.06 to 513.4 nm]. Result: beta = 8.31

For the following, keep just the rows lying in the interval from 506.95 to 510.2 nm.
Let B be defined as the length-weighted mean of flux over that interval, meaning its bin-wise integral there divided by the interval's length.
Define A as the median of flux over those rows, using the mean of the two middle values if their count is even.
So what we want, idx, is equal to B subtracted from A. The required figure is 0.012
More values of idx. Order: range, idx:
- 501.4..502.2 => -0.015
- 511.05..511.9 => 0.008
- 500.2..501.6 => 0.011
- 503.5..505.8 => 0.022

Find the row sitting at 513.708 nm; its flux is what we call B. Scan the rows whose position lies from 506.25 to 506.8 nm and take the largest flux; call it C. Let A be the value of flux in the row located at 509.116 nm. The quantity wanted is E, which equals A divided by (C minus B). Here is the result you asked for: 19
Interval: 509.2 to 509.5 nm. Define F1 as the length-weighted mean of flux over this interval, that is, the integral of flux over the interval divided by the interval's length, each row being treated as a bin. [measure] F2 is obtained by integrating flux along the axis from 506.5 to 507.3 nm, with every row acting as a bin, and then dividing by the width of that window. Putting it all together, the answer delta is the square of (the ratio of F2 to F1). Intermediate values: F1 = 4.27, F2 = 4.26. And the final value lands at 1.00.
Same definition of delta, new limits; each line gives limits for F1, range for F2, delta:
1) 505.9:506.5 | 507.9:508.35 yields 0.92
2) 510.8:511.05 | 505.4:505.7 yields 1.13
